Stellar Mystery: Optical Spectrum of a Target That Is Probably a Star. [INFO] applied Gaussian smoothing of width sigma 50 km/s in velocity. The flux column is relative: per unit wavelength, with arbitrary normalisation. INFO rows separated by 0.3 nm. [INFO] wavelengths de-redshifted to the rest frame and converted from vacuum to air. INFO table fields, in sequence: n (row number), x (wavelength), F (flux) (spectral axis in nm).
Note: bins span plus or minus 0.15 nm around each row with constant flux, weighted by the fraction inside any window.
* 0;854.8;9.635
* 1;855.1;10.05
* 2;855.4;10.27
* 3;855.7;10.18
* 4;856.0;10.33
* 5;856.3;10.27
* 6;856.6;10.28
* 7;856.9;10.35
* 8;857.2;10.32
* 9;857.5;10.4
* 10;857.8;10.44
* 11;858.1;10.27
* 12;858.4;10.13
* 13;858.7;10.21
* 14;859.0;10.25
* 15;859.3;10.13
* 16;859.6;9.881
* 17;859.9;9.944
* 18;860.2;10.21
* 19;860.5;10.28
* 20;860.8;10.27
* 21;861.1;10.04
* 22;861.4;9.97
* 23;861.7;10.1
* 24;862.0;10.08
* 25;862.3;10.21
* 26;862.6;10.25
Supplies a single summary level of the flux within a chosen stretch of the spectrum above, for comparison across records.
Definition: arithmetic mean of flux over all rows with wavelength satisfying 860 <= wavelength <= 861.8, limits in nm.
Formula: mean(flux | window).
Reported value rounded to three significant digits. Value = 10.1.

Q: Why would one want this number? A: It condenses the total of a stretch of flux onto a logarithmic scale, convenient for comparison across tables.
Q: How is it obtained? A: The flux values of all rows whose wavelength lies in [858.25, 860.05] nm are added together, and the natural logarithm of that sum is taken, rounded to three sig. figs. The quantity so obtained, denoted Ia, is 4.10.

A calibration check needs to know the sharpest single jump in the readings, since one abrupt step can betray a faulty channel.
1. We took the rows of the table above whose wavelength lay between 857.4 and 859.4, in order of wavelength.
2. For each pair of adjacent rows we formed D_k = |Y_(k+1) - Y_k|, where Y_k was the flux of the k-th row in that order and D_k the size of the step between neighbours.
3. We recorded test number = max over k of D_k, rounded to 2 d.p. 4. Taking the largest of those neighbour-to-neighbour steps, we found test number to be 0.17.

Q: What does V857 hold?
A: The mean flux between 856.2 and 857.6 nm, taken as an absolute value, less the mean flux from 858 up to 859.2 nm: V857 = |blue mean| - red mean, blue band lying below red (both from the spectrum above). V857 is 0.11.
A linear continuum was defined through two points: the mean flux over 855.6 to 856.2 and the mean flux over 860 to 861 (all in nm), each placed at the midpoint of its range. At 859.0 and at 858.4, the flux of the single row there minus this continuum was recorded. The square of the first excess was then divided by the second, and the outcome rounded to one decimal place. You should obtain 0.0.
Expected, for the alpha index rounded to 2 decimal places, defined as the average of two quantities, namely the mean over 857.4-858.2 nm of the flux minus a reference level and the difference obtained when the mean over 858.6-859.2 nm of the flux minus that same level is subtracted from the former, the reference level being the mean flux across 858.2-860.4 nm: 0.20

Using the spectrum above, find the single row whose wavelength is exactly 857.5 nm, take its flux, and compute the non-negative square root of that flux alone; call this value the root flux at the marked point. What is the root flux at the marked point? 3.22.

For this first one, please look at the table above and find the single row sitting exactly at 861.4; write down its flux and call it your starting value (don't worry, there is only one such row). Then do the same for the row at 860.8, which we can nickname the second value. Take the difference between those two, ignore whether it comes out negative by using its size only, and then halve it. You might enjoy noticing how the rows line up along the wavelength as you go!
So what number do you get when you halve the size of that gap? 0.150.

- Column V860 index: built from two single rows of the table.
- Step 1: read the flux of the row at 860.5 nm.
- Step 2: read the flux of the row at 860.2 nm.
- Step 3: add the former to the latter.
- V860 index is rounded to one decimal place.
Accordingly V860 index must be 20.5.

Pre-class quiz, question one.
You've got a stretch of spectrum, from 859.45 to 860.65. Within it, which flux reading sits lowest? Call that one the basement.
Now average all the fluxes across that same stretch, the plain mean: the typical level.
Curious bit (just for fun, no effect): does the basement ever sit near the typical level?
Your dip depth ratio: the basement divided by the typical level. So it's 0.980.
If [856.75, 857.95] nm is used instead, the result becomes 0.994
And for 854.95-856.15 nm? 0.985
